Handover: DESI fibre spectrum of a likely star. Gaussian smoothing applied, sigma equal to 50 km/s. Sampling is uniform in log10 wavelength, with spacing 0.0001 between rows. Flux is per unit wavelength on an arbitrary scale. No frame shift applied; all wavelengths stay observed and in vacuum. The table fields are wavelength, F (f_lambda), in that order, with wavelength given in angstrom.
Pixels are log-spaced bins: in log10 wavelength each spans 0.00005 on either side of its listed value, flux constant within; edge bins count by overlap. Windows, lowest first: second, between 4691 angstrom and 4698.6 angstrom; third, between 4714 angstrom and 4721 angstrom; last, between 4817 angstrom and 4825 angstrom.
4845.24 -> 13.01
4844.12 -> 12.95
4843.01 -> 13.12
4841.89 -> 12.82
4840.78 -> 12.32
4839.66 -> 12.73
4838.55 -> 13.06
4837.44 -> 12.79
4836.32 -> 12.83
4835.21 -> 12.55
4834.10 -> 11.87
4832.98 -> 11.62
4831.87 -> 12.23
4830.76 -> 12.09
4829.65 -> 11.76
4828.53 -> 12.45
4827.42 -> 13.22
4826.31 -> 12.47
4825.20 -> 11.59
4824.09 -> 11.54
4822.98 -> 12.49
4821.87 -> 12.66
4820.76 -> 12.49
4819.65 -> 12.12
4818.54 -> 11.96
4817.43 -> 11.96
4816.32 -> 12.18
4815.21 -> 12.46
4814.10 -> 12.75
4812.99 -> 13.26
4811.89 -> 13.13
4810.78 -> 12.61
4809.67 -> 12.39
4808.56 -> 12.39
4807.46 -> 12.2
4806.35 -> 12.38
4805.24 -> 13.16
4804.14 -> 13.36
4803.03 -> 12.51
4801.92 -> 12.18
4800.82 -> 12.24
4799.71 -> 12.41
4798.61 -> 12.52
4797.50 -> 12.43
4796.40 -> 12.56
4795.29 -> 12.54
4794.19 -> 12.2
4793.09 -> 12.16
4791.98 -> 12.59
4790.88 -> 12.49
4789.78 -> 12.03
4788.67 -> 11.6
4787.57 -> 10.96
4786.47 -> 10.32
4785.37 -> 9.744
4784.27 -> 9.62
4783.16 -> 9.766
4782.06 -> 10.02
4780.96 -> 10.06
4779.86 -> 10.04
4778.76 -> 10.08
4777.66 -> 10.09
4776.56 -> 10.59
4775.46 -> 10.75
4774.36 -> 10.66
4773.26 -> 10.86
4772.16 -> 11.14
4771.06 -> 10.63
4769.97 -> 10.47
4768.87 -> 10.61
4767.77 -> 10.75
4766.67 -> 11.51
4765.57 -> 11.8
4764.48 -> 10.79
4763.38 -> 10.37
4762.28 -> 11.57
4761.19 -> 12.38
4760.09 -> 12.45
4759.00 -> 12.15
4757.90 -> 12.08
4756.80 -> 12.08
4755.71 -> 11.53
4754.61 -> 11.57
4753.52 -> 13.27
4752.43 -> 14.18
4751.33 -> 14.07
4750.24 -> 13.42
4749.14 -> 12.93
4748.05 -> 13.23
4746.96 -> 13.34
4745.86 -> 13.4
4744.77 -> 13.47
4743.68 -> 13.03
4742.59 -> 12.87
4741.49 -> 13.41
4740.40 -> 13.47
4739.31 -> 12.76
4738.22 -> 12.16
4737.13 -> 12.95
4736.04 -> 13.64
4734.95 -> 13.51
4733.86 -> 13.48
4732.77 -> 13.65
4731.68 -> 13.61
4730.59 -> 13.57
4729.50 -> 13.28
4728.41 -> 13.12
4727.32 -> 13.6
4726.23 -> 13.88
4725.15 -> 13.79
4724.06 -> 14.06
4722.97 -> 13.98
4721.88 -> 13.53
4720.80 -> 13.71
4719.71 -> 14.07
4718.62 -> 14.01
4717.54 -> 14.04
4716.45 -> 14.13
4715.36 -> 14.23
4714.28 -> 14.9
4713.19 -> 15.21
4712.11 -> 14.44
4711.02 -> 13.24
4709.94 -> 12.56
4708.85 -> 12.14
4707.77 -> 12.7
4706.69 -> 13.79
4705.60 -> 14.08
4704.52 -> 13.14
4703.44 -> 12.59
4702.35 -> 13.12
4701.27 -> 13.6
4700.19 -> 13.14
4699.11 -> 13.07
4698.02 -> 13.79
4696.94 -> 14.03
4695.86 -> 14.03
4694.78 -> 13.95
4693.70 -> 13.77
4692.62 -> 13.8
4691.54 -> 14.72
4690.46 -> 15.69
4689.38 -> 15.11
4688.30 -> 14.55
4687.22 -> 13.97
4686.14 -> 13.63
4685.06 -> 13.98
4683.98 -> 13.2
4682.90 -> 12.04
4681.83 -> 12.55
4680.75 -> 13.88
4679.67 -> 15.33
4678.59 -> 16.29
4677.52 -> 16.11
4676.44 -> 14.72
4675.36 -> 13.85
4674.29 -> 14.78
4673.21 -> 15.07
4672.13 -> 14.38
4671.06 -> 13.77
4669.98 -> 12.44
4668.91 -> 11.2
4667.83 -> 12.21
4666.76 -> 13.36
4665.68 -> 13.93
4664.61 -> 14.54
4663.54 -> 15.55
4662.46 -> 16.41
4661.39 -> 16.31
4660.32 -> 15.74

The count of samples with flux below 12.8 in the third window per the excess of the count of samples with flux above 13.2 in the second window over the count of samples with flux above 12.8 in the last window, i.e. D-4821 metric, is 0.00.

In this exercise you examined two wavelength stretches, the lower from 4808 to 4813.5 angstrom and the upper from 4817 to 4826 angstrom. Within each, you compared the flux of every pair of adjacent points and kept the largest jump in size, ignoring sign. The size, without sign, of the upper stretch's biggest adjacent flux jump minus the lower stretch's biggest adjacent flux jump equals 0.4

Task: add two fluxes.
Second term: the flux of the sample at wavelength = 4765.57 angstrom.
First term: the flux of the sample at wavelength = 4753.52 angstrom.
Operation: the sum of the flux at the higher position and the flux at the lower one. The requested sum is 25.1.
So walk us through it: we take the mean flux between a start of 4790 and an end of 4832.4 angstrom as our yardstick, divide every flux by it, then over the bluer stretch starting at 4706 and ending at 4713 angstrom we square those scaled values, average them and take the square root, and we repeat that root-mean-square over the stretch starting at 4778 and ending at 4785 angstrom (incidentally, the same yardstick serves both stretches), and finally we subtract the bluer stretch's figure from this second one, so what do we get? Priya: -0.26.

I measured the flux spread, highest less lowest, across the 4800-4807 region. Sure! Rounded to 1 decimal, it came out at 1.2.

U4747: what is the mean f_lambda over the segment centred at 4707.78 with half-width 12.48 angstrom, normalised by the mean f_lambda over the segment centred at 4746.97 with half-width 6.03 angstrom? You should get 1.02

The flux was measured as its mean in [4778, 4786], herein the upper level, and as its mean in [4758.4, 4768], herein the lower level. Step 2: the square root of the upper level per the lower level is 0.93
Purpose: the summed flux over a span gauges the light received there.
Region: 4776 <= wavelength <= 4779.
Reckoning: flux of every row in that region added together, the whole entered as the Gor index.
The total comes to 30.8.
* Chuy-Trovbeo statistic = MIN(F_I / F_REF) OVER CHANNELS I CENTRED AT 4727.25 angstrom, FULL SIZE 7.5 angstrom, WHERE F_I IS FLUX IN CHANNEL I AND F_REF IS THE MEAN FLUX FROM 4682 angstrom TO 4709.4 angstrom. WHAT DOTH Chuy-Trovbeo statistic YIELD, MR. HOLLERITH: 0.96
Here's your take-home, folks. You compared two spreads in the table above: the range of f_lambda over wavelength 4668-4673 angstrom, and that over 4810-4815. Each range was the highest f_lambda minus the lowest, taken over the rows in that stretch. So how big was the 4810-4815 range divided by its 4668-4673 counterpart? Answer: 0.20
